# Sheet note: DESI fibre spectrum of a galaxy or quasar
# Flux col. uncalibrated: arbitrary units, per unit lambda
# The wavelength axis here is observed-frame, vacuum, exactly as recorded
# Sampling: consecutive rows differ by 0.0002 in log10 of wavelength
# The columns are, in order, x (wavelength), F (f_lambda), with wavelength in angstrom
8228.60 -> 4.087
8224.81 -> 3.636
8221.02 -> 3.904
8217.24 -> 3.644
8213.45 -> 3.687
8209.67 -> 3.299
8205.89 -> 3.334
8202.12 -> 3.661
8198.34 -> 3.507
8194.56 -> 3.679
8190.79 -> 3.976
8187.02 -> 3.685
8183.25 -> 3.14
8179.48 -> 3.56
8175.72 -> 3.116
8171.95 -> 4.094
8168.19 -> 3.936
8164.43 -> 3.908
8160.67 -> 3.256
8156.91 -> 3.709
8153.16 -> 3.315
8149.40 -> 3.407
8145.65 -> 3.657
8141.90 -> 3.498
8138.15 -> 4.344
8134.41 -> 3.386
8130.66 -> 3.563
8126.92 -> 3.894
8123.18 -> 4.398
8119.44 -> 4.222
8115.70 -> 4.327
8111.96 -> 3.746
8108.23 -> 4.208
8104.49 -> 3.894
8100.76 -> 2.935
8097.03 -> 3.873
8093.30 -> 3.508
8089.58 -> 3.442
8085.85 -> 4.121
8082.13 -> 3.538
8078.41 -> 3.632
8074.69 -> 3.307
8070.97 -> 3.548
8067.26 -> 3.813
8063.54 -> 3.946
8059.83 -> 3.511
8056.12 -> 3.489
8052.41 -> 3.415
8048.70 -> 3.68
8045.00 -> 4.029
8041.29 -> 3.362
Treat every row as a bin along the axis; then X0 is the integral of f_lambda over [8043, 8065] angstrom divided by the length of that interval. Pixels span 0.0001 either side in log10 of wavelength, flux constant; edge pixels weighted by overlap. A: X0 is 3.7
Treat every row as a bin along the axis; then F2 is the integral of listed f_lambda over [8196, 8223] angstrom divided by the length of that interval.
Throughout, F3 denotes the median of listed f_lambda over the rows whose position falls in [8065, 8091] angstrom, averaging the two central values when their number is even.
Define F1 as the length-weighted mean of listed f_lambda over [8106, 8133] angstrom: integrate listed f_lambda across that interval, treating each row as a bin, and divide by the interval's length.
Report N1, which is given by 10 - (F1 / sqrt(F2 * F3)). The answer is 8.87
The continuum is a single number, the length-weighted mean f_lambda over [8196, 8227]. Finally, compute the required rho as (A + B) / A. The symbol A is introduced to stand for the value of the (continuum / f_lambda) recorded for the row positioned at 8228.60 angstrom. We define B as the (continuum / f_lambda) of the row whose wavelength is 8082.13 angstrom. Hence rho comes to 2.16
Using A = 0.88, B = 1.01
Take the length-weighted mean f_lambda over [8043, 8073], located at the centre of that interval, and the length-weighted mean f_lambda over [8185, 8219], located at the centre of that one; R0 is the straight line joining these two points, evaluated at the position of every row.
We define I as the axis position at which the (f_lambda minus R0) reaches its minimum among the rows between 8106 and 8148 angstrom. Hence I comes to 8134.41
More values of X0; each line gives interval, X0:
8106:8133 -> 4.0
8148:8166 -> 3.5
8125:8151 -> 3.7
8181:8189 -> 3.4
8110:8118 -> 4.0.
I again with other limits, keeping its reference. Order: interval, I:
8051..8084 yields 8074.69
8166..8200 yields 8175.72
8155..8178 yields 8175.72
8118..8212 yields 8175.72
